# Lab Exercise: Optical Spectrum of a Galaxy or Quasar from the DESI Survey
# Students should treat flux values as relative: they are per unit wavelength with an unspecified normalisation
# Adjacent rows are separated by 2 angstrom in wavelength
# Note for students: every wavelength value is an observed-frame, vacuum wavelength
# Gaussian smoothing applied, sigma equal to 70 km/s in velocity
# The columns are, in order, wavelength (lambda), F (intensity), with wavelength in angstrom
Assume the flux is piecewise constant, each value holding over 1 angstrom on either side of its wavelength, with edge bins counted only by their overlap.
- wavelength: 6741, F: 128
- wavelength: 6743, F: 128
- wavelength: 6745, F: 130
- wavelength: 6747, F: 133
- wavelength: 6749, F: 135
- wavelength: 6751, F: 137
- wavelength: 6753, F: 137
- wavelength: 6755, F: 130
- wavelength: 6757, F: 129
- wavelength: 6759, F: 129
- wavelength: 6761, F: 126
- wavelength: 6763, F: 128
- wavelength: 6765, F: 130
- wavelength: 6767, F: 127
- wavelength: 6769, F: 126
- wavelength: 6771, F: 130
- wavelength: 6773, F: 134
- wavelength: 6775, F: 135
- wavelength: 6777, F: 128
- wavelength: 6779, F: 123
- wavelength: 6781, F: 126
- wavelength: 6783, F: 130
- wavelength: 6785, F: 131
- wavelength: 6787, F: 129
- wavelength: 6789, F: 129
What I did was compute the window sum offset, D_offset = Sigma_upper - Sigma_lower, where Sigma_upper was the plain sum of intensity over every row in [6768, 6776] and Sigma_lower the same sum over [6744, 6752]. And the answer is -10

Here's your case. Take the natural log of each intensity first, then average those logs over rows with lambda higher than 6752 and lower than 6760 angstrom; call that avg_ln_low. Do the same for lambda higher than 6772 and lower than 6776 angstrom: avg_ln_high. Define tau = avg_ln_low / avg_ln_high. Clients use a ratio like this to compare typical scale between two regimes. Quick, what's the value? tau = 0.99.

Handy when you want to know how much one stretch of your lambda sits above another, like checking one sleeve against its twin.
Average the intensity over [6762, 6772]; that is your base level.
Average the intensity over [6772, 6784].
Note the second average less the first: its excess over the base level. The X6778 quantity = 1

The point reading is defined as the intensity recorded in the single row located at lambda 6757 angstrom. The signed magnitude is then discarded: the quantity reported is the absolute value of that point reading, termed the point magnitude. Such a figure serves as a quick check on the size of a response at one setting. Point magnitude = 129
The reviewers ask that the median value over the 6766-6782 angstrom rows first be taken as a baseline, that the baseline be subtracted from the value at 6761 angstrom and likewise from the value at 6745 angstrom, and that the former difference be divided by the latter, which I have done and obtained -1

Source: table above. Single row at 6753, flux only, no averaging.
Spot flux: 137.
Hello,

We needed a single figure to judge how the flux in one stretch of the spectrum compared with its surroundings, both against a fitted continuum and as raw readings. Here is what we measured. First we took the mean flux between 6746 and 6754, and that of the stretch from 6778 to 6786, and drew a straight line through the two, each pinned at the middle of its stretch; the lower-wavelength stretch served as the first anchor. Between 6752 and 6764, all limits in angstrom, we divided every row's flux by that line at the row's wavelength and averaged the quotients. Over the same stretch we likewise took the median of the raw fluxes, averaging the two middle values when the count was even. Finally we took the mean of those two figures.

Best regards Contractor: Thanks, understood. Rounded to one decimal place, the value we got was 65.0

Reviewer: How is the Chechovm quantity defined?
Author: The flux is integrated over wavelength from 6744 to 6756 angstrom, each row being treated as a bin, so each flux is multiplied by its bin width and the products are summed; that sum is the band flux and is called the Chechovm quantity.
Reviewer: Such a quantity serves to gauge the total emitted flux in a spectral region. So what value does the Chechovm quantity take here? 1604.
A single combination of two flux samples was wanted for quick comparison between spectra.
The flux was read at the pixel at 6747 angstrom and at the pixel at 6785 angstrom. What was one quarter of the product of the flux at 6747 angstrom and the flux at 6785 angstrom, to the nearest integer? 4356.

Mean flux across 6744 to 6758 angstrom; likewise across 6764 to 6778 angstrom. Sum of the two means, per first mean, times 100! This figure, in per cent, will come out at 197.7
